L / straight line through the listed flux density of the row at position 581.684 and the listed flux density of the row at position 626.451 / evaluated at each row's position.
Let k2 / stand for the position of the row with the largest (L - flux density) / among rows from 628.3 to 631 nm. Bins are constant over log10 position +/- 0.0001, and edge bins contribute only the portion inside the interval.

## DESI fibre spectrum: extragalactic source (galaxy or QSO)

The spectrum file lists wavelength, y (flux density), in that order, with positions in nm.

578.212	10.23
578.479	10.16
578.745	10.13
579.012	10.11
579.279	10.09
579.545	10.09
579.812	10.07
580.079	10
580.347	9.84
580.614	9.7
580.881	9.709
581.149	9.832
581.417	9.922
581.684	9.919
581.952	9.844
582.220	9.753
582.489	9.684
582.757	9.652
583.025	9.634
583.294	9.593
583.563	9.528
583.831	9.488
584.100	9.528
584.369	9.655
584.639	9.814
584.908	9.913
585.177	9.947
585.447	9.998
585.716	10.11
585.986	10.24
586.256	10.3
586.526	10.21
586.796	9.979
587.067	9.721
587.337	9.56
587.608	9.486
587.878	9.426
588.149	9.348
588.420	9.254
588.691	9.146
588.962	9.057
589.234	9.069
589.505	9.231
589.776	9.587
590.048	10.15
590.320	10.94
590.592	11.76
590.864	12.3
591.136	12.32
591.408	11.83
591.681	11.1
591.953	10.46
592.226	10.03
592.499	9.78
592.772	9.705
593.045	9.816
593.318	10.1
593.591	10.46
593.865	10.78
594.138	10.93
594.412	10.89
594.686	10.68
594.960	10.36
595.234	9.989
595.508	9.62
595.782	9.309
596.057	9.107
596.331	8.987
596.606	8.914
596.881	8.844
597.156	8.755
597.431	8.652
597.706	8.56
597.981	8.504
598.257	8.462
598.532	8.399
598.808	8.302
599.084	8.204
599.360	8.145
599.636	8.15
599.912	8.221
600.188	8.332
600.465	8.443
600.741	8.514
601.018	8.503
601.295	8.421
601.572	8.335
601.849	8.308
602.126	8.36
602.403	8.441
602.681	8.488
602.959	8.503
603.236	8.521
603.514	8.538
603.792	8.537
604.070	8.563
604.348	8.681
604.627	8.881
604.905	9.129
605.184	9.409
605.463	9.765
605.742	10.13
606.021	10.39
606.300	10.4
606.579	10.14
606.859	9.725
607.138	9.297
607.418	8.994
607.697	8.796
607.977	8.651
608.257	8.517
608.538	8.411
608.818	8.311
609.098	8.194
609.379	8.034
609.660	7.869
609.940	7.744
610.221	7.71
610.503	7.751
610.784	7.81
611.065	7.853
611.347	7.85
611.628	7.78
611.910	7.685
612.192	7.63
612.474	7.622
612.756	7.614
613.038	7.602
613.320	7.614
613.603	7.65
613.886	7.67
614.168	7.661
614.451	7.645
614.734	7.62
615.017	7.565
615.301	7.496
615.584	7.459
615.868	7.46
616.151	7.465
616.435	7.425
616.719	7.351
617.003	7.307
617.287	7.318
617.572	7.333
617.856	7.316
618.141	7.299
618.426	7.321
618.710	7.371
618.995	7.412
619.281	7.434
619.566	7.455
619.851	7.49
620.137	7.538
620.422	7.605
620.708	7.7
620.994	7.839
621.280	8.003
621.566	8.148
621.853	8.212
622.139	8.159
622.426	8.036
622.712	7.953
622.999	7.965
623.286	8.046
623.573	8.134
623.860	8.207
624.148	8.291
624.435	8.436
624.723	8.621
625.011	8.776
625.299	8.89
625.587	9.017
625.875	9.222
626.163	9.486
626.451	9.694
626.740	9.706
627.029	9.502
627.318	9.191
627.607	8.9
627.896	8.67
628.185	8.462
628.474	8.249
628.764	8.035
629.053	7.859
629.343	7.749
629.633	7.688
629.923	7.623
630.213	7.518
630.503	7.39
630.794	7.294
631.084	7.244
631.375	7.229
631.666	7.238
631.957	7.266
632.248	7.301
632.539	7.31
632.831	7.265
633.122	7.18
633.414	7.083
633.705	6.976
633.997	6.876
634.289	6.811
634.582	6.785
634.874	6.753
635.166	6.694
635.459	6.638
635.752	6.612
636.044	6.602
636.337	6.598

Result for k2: 630.794 nm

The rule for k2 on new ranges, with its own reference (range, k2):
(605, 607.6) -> 607.418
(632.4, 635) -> 634.874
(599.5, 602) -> 599.636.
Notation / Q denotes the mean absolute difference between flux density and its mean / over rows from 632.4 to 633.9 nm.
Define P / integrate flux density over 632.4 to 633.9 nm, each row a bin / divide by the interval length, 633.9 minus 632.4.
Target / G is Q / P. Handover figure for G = 0.015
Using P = 7.2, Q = 0.11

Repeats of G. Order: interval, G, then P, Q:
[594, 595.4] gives 0.030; 10.6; 0.32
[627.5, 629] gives 0.031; 8.4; 0.26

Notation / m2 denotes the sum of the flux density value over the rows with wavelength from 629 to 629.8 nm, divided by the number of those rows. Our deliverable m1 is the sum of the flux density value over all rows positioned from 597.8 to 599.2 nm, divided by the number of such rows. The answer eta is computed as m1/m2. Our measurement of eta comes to 1.08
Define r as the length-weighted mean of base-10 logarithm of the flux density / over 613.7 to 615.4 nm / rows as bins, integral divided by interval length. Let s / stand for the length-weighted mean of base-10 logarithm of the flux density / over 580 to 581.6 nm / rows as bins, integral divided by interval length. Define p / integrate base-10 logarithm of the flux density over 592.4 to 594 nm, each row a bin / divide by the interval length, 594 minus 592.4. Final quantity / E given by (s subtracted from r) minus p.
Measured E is -1.12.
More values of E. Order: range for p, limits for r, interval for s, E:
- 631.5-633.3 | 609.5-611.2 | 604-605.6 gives -0.93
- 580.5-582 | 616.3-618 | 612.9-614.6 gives -1.01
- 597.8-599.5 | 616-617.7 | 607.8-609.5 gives -0.98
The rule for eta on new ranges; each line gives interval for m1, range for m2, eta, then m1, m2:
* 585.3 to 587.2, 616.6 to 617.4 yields 1.38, 10.1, 7.3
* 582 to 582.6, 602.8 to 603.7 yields 1.14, 9.7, 8.5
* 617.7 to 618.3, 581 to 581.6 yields 0.74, 7.3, 9.9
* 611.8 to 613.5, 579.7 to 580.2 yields 0.76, 7.6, 10.0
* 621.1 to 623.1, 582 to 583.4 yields 0.83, 8.1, 9.7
